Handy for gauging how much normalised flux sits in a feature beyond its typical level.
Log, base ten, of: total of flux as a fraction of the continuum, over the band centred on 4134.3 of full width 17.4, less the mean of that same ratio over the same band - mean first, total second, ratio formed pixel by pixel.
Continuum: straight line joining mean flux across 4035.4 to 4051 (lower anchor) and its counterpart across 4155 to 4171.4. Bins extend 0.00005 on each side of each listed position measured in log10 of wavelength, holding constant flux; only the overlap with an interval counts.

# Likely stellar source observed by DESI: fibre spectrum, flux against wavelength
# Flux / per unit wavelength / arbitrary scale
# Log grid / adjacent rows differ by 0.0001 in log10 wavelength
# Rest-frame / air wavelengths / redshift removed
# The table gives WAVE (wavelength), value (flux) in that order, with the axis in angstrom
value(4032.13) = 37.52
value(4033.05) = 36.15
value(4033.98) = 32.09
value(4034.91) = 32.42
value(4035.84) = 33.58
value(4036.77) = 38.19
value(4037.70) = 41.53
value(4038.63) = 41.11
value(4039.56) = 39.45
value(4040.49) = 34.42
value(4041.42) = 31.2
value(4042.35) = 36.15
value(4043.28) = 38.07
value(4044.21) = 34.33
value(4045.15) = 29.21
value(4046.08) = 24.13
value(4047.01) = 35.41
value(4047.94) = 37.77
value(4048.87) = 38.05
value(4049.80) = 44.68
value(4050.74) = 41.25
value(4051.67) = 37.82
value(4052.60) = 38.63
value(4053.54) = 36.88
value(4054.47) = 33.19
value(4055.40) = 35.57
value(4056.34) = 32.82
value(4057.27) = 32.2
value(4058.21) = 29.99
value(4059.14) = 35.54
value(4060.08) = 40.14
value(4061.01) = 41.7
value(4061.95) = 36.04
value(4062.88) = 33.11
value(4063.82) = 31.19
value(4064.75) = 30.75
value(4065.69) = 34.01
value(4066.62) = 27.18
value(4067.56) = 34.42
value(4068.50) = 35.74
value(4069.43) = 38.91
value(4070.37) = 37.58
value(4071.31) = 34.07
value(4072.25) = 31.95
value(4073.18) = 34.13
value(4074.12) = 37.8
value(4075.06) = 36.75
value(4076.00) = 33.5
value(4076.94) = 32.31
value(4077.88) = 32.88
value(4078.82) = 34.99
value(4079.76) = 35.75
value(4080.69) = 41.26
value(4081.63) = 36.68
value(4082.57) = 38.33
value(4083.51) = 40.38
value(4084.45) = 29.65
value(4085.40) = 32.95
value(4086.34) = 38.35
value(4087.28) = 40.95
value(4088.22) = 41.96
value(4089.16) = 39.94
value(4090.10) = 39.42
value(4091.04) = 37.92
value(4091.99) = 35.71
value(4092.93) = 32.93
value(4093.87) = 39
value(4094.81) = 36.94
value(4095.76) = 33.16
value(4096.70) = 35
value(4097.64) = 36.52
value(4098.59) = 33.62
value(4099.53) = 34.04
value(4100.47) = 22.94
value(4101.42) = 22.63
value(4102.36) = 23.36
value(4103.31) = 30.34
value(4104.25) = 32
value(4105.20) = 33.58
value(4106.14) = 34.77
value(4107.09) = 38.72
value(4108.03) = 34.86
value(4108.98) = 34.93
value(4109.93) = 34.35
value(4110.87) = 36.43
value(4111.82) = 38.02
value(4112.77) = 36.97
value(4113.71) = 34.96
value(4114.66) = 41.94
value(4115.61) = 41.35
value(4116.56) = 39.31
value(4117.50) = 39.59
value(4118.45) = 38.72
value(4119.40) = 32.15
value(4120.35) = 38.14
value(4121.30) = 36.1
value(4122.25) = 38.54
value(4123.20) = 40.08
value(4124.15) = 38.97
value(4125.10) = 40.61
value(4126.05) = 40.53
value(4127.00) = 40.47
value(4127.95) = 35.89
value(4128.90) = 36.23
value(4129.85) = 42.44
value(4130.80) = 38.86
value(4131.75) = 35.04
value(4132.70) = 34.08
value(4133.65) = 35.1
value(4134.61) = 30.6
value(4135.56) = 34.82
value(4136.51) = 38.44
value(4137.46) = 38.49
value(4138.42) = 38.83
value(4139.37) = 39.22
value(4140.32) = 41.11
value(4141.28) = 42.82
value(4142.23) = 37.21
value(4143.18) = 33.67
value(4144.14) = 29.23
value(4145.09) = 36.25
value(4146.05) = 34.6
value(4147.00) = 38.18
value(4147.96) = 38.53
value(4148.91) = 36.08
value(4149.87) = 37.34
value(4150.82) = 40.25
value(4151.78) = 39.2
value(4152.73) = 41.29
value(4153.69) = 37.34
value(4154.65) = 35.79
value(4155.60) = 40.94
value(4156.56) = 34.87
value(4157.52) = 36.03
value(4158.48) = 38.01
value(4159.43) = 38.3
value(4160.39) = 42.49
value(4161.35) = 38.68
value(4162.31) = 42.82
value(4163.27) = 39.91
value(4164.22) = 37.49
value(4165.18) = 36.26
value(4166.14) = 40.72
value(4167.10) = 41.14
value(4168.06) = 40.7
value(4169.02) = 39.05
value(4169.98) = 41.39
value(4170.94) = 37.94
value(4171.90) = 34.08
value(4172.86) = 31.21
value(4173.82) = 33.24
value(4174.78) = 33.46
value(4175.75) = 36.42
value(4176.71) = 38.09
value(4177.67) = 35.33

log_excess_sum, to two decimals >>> 1.22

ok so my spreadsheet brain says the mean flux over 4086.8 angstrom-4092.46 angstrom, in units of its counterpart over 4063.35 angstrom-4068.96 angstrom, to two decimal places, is 1.22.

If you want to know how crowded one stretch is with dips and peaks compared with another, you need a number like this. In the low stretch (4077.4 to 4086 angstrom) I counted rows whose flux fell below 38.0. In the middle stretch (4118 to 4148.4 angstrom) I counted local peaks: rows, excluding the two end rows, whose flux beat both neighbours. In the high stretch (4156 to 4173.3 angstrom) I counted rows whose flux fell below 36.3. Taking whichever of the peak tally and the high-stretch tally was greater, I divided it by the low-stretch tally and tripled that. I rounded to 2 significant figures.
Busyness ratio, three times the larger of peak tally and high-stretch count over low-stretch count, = 3.5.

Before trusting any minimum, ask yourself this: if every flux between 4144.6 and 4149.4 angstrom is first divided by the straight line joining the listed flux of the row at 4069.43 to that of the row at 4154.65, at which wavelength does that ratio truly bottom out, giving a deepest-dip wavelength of 4146.05 angstrom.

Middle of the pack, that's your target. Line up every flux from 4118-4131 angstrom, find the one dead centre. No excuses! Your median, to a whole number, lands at 39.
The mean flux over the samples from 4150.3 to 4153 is 40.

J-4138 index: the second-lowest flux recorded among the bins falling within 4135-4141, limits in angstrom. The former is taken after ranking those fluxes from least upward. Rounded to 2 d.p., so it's 38.44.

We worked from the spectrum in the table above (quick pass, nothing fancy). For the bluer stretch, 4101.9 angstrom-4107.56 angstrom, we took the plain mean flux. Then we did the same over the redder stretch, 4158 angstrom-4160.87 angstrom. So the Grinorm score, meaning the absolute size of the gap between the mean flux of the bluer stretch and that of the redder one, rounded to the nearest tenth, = 7.5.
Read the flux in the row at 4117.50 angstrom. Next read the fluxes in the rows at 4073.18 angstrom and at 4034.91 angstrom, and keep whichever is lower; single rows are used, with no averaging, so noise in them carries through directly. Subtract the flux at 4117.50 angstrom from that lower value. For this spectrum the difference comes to -7.2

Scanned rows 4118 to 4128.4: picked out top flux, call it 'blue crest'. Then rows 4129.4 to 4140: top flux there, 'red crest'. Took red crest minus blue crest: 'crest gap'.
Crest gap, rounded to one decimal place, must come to 1.8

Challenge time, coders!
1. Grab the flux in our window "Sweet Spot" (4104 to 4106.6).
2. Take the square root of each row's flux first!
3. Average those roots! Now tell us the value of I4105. 5.8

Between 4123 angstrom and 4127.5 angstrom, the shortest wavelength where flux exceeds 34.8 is 4123.20 angstrom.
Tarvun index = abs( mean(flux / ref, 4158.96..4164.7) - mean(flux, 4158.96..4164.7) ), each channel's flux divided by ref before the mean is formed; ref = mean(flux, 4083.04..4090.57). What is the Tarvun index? 39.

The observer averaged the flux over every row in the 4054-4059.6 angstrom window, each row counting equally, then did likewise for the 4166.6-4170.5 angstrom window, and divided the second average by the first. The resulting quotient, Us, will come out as 1.2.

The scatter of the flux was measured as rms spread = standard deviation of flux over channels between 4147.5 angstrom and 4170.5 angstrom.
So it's 2.2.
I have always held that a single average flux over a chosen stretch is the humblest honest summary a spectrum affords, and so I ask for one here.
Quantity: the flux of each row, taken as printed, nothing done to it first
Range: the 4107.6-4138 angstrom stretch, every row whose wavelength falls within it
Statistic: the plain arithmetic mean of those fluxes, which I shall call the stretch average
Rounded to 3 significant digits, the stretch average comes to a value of 37.4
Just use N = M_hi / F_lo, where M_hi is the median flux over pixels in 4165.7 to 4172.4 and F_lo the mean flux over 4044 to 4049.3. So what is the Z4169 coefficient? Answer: 1.23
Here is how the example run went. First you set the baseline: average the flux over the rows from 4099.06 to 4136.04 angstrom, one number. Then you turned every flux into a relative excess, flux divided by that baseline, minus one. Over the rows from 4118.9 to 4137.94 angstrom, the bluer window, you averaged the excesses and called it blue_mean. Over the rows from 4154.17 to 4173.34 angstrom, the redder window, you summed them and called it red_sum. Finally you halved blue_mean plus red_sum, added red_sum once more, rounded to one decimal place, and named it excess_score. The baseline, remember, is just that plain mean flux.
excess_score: 2.3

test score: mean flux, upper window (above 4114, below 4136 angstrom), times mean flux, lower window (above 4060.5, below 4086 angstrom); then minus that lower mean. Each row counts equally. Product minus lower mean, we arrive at 1287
